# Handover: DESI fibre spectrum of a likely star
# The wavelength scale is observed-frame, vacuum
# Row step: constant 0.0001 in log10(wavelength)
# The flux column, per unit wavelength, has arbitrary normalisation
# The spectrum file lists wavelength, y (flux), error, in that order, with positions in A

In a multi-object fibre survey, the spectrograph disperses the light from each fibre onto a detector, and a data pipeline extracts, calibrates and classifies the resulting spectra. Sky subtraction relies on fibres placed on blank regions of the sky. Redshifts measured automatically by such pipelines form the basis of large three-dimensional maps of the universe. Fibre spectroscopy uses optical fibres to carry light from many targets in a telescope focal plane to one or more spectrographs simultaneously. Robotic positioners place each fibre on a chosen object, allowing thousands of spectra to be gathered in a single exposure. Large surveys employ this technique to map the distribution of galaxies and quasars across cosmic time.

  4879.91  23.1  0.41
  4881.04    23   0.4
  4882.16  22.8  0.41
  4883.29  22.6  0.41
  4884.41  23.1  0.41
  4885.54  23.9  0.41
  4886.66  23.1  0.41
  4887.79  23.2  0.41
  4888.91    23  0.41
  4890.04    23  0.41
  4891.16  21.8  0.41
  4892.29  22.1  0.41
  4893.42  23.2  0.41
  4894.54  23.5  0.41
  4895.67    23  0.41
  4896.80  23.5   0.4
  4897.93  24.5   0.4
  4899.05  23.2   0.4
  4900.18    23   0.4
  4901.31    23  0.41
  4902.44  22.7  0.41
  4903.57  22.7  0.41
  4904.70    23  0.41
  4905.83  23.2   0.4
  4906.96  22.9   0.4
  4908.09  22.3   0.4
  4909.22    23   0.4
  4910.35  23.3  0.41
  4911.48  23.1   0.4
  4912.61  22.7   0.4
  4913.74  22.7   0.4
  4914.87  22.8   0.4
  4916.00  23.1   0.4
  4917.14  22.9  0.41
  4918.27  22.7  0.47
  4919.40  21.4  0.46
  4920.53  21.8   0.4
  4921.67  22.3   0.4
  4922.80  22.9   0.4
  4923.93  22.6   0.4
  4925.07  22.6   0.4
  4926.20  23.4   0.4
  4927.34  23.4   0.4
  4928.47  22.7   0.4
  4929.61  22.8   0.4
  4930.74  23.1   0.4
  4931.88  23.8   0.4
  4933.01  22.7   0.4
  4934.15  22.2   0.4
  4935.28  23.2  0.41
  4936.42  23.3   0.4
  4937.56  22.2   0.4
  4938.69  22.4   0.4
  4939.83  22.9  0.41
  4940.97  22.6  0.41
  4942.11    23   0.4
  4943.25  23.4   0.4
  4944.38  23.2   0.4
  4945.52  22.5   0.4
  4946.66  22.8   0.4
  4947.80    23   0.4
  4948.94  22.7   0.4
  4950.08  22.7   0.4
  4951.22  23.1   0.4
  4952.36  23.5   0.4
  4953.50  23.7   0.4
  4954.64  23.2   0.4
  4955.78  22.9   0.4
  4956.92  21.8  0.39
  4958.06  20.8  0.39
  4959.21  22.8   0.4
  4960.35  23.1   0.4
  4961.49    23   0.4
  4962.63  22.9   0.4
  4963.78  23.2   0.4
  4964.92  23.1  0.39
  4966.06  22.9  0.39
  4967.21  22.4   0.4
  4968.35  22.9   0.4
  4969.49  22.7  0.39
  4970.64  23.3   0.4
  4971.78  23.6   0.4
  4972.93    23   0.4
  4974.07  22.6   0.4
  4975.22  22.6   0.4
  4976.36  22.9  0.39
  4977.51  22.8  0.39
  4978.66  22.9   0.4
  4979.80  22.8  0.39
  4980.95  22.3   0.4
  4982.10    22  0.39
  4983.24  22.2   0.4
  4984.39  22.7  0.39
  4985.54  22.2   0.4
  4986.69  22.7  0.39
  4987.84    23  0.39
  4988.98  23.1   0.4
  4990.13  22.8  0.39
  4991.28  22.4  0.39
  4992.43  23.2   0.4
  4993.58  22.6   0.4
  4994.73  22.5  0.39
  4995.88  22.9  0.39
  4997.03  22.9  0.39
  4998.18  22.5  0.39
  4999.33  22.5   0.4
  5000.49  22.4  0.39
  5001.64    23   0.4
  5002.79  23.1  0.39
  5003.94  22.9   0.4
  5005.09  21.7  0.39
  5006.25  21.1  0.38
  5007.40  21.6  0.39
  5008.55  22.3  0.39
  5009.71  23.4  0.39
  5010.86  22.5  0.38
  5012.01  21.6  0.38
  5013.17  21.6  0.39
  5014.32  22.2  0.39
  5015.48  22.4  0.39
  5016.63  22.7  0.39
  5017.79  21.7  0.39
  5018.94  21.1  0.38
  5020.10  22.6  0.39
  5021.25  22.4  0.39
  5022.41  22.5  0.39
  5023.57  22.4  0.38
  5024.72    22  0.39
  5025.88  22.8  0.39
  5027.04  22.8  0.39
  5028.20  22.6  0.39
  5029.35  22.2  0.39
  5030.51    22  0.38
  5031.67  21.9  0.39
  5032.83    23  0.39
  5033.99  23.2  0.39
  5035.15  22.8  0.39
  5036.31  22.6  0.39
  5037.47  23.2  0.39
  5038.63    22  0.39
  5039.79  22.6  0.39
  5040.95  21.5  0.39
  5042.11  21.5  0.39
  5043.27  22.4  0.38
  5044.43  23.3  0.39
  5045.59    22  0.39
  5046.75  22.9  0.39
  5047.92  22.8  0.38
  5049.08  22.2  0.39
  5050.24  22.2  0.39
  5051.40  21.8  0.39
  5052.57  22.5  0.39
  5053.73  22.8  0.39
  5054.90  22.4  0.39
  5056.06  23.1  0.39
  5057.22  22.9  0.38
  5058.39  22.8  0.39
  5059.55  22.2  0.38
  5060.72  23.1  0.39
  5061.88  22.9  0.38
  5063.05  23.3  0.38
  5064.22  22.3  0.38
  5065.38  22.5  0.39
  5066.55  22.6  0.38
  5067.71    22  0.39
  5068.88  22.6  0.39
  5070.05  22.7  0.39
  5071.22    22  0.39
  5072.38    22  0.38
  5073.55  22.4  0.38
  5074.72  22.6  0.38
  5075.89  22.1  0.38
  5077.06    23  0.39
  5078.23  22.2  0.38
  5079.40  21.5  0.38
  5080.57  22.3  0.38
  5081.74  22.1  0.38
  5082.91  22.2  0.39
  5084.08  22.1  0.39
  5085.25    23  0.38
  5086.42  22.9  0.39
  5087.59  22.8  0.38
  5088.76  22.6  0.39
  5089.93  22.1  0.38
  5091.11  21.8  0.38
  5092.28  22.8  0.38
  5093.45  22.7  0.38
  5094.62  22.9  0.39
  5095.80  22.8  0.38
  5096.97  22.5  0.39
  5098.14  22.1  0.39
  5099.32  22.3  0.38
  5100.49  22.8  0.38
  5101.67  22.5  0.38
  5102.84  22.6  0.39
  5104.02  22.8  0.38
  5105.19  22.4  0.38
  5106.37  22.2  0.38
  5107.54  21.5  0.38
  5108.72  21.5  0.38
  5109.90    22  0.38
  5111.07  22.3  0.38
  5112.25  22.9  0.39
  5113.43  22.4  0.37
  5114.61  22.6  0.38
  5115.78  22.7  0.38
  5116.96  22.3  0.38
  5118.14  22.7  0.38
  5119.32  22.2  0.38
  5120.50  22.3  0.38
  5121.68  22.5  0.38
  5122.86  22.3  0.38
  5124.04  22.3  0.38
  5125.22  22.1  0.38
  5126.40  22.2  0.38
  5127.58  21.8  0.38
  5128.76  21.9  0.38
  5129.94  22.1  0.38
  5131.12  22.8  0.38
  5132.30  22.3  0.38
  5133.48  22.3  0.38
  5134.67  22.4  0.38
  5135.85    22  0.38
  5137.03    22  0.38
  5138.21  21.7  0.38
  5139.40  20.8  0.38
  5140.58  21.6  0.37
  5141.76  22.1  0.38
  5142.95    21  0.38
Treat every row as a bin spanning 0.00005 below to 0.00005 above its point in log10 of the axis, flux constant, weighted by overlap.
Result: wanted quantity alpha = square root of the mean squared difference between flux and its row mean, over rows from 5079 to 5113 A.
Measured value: 0.44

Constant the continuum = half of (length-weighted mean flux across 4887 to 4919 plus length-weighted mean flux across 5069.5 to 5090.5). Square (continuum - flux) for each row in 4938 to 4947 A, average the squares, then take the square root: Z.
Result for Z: 0.37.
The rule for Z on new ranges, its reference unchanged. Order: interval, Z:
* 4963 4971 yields 0.39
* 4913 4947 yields 0.50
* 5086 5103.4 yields 0.34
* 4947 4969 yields 0.64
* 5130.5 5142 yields 0.84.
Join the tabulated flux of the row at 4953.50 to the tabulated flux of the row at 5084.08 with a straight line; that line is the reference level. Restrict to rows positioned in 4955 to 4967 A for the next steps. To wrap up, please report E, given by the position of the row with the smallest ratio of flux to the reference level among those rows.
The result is 4958.06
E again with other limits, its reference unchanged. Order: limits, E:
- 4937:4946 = 4937.56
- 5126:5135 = 5127.58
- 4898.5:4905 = 4902.44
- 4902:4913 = 4908.09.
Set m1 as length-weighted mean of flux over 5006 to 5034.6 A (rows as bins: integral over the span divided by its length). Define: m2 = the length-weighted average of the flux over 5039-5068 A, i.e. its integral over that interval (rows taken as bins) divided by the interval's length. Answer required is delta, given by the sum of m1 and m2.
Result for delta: 44.79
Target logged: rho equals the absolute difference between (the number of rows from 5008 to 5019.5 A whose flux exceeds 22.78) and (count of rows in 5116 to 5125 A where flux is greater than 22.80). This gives 1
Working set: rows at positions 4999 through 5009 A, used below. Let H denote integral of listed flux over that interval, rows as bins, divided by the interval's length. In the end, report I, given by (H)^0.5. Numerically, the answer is 4.720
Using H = 22.3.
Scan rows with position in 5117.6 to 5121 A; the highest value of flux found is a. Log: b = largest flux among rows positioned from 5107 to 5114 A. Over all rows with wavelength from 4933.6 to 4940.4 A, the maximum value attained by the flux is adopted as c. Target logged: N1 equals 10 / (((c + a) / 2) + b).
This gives 0.218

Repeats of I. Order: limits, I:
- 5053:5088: 4.745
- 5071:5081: 4.716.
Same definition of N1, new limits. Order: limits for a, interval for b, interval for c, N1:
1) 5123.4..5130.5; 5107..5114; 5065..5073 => 0.220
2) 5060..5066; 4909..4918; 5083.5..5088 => 0.215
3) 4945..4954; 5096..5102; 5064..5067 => 0.218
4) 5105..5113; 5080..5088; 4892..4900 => 0.214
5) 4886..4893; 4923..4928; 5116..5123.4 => 0.216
